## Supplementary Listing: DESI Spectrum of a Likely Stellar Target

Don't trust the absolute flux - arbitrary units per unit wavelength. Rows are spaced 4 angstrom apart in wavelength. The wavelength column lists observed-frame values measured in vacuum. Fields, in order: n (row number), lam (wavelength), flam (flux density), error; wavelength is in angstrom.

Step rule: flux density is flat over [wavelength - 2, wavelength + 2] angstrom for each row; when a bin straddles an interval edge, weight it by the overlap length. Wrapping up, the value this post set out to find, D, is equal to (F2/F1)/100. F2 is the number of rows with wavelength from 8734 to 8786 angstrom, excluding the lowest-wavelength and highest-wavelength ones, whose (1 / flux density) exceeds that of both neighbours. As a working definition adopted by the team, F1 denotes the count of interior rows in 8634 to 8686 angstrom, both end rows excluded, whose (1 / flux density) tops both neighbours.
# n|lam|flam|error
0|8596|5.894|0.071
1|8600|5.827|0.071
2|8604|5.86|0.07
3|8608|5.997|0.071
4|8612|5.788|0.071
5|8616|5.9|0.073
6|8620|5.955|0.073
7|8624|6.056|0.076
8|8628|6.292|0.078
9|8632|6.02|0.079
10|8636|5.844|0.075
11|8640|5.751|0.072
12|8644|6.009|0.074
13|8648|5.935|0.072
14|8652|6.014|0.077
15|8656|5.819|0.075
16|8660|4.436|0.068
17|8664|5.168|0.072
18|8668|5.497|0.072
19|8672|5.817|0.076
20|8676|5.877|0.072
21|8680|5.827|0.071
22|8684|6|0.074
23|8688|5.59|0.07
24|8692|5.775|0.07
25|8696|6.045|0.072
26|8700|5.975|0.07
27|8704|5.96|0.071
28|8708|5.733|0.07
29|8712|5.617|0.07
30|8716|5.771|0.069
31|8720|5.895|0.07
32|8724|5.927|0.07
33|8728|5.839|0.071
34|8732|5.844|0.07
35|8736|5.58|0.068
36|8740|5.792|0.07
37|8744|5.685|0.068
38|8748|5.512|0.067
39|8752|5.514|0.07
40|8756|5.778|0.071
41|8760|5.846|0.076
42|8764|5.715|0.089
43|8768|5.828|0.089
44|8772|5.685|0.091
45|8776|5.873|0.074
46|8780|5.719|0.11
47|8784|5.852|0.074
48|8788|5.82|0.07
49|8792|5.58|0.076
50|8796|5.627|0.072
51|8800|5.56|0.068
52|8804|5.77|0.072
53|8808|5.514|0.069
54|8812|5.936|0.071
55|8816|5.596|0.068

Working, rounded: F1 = 4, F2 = 4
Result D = 0.0100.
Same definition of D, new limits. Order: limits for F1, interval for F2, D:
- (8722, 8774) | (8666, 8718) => 0.0075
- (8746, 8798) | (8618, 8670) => 0.0075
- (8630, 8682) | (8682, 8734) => 0.0100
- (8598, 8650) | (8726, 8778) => 0.0200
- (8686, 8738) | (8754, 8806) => 0.0250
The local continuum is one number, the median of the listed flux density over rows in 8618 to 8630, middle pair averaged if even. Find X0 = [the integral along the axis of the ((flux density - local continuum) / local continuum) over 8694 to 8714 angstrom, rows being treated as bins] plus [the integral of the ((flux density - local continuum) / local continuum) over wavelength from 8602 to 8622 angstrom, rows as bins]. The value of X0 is -1.1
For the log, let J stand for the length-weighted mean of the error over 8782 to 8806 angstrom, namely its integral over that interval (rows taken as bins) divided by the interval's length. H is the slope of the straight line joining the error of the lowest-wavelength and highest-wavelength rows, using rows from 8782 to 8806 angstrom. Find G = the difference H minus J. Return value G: -0.072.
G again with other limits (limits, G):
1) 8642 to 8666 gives -0.073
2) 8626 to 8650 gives -0.075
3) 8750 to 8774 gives -0.080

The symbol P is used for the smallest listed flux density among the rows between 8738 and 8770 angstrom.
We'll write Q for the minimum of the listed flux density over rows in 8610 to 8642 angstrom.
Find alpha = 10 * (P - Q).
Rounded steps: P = 5.512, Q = 5.751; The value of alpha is -2.4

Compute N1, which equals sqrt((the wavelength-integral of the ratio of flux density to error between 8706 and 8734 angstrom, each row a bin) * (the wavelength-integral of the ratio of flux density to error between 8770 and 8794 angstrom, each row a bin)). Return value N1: 1997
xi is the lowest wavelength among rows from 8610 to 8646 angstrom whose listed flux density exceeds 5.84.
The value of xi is 8616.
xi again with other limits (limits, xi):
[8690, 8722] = 8696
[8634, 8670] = 8636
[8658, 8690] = 8676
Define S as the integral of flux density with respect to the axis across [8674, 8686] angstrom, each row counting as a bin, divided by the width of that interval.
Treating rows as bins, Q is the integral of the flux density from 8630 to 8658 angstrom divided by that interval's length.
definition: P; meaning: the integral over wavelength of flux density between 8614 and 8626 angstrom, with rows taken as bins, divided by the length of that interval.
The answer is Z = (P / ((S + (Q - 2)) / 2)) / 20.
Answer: 0.061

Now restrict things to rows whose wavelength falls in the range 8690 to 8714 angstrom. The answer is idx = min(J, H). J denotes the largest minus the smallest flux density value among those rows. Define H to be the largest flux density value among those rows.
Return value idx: 0.43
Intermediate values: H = 6.045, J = 0.43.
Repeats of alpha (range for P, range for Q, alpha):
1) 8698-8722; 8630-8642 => -1.3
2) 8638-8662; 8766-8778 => -12.5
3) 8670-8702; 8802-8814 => 0.8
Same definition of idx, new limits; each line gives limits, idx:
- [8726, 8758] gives 0.33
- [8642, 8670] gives 1.58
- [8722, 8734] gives 0.09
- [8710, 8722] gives 0.28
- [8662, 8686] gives 0.83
